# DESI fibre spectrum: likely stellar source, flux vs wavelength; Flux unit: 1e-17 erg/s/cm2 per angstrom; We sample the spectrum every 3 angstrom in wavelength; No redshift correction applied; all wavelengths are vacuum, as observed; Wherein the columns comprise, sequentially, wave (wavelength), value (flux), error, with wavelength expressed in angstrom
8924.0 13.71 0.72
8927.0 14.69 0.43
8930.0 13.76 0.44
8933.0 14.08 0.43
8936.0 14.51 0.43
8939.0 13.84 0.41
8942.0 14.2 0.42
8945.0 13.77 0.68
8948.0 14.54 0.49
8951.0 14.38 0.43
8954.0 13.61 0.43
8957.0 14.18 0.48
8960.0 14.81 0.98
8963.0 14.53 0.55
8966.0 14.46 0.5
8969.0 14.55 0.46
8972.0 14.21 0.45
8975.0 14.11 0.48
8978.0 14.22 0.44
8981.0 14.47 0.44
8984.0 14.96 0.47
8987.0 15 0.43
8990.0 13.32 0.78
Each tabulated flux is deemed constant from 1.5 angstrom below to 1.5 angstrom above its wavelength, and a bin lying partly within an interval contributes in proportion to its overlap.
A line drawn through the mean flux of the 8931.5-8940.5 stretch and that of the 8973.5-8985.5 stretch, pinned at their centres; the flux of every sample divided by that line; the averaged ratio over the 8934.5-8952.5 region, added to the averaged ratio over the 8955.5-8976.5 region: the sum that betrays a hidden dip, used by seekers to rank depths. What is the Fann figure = 2.01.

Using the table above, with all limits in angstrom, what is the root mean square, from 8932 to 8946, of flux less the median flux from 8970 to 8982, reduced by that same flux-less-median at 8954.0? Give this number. 0.90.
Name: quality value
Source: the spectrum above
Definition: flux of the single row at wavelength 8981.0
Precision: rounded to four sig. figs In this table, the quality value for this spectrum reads 14.47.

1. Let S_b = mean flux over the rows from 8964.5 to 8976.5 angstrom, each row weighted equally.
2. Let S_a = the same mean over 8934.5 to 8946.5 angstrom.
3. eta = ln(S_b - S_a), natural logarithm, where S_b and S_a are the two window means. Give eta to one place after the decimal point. -1.4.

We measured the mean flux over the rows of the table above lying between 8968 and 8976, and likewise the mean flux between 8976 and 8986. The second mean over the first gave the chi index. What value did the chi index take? 1.02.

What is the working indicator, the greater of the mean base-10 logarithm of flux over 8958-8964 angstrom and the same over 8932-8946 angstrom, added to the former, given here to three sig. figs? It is 2.33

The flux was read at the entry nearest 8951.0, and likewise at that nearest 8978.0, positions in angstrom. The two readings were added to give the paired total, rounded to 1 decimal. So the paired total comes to 28.6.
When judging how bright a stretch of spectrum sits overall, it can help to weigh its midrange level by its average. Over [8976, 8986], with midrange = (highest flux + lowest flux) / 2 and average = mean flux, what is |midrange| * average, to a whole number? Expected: 212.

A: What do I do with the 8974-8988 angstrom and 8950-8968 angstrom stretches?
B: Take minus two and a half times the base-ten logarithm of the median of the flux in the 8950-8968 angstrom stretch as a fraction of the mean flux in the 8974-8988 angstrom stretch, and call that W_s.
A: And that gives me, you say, 0.010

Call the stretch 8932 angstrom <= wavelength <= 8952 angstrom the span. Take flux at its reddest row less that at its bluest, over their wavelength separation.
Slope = 0.017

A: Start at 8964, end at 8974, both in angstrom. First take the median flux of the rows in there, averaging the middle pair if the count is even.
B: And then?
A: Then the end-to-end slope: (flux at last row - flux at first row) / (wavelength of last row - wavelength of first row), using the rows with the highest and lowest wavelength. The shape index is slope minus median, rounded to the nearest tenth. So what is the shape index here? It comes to -14.5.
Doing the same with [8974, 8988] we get -14.4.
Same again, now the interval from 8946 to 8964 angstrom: -14.5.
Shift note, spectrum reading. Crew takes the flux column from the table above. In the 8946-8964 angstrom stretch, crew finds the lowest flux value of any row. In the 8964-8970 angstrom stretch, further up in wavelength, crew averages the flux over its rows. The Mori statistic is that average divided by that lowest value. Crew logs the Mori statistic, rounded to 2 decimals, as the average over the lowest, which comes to 1.07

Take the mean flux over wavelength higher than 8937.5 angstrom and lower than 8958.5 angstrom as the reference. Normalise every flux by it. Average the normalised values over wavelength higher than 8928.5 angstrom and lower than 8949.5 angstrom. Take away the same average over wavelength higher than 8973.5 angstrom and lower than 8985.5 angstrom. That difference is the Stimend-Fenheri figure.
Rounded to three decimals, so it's -0.024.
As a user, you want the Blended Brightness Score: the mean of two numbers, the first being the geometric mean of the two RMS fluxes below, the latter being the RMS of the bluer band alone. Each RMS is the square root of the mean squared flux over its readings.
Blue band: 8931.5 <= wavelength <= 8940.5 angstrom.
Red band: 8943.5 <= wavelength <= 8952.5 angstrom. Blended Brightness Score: 14.2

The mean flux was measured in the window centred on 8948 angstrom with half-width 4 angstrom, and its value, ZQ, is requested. 14.2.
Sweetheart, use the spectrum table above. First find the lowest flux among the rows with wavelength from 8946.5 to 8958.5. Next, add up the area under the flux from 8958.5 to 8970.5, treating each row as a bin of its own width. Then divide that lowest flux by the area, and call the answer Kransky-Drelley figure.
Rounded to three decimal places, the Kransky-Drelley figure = 0.078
